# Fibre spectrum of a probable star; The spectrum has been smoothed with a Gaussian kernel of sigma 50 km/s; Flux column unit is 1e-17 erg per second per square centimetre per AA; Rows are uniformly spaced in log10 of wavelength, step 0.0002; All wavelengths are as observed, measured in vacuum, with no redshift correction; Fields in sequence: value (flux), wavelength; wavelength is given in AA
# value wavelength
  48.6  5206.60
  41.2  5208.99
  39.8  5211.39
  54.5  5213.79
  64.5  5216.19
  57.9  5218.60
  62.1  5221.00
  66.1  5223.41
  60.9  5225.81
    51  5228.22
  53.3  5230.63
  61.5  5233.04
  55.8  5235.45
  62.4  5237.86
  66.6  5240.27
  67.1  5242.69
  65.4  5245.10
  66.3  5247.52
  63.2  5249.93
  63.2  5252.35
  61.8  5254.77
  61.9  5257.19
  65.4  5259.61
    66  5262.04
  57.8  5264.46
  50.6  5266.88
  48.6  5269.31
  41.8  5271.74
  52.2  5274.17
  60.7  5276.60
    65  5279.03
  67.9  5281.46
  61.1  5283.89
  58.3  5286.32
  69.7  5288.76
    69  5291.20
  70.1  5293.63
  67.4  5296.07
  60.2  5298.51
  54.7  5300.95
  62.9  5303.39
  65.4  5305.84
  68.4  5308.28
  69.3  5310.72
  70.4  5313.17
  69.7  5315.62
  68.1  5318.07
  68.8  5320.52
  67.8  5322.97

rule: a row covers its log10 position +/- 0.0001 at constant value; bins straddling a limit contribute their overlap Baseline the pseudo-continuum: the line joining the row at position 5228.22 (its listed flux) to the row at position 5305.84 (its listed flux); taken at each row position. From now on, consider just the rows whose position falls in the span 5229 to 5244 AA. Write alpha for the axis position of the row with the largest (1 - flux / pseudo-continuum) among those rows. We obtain 5230.63 AA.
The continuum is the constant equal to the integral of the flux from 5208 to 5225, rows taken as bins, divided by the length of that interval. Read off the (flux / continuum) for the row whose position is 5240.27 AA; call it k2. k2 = 1.20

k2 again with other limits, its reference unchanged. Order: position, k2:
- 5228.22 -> 0.92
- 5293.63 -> 1.26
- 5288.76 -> 1.26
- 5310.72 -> 1.25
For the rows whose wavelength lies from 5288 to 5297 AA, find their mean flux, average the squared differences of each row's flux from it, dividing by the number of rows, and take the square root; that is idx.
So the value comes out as 1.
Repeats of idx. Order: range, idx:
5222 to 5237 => 5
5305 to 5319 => 2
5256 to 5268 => 6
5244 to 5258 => 2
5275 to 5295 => 4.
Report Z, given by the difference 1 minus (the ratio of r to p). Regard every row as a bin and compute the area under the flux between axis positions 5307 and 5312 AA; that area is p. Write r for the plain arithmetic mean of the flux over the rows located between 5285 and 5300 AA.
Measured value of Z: 0.809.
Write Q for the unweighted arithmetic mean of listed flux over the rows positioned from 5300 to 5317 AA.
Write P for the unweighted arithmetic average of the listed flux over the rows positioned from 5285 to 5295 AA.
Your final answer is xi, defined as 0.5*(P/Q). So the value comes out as 0.51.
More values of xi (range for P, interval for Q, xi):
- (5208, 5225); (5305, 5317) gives 0.40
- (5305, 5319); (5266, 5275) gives 0.71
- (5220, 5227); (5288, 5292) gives 0.45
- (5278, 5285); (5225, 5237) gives 0.57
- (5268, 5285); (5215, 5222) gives 0.46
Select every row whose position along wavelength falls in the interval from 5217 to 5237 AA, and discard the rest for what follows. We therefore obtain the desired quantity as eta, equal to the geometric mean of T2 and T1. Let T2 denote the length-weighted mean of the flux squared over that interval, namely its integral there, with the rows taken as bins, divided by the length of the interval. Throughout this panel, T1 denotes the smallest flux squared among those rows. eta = 3006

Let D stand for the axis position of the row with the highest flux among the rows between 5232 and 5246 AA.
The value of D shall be 5242.69 AA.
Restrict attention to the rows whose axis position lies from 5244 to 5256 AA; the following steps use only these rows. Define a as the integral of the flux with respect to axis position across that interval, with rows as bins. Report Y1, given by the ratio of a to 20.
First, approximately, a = 768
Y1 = 38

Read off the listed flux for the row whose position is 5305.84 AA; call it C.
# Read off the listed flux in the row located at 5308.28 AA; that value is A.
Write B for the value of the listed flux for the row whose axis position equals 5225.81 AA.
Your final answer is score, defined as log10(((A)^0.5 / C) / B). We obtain -2.68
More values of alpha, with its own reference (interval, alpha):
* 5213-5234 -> 5228.22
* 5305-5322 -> 5305.84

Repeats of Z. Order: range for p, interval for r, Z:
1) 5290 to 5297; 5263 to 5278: 0.892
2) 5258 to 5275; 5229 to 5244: 0.934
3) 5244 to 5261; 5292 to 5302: 0.942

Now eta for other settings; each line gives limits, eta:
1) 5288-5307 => 3555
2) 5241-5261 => 3978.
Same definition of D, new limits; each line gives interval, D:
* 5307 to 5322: 5313.17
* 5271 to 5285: 5281.46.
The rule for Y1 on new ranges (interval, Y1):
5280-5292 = 39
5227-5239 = 34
